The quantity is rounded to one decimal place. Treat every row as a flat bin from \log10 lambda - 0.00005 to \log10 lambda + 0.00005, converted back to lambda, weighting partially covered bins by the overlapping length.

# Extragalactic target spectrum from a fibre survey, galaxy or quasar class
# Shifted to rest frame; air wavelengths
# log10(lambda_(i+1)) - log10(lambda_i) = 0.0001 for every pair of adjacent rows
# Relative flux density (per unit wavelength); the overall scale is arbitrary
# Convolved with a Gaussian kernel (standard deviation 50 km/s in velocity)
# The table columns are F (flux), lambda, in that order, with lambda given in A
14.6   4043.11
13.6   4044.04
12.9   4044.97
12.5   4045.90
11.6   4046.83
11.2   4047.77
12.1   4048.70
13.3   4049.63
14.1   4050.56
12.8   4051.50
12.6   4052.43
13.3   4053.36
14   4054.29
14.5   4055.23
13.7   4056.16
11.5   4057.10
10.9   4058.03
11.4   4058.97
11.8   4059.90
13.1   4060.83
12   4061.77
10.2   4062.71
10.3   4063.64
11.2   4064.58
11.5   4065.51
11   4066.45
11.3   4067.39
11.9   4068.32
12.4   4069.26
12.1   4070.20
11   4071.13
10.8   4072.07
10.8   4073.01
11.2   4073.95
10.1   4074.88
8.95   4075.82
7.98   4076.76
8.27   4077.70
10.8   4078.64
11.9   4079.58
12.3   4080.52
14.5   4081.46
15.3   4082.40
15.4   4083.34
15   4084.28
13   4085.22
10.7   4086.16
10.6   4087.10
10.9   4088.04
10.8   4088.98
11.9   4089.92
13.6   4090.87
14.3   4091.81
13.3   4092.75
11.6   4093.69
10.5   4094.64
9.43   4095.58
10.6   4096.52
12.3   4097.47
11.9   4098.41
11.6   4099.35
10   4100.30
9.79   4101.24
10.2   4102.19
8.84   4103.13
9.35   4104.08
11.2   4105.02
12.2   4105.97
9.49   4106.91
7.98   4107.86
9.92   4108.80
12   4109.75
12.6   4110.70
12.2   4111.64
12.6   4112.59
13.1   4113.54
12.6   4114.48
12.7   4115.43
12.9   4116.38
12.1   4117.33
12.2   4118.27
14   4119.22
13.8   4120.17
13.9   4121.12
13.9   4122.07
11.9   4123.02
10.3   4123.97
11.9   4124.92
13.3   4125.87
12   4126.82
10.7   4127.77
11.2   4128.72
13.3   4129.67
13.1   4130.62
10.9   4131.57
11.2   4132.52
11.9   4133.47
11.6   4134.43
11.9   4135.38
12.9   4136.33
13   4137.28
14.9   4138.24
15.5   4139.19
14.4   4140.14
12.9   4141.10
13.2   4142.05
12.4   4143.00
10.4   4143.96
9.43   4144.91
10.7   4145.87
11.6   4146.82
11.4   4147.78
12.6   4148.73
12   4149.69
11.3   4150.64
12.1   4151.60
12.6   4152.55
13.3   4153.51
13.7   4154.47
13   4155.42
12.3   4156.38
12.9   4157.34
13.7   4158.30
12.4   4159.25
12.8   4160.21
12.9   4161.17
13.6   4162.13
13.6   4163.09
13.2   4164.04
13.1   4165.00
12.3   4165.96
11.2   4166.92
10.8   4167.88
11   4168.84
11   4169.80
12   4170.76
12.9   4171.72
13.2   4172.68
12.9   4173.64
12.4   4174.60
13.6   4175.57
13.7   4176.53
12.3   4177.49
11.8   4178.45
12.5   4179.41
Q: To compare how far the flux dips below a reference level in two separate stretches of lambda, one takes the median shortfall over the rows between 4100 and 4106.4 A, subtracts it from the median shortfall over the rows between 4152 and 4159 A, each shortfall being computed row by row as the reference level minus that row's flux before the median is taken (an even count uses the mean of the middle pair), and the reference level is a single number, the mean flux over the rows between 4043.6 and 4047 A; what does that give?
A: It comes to -3.0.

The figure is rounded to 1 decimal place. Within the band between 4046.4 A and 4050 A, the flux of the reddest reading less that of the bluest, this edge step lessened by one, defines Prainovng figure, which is 0.7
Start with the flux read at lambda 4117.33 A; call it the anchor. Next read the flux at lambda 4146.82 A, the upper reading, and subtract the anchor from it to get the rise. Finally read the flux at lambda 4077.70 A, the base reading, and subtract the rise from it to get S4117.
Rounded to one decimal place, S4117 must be 8.8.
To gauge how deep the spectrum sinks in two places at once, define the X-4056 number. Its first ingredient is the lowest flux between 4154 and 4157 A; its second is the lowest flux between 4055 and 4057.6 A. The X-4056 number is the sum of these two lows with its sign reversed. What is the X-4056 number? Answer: -23.8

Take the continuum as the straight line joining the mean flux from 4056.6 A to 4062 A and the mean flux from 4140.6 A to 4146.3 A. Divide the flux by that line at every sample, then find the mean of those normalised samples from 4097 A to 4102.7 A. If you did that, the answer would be 0.94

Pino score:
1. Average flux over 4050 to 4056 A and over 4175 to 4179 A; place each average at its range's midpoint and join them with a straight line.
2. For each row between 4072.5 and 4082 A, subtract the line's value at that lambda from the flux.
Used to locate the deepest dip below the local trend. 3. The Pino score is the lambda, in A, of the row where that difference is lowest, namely 4076.76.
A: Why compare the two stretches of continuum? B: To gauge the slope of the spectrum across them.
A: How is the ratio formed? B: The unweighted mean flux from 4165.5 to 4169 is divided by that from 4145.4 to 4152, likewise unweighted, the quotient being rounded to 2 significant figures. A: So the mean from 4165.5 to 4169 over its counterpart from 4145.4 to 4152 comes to 0.97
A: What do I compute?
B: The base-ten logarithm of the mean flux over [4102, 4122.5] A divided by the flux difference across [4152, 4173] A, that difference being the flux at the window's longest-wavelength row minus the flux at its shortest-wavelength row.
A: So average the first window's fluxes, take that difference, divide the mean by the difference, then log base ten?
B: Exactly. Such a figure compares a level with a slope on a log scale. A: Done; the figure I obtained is 1.29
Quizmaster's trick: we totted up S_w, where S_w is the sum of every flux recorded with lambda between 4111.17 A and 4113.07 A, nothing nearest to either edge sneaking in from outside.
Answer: 24.8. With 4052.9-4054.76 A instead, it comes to 27.3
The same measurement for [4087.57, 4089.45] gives 21.7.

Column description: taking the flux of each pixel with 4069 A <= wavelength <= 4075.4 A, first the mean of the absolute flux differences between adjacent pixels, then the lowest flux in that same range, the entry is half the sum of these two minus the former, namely 4.8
